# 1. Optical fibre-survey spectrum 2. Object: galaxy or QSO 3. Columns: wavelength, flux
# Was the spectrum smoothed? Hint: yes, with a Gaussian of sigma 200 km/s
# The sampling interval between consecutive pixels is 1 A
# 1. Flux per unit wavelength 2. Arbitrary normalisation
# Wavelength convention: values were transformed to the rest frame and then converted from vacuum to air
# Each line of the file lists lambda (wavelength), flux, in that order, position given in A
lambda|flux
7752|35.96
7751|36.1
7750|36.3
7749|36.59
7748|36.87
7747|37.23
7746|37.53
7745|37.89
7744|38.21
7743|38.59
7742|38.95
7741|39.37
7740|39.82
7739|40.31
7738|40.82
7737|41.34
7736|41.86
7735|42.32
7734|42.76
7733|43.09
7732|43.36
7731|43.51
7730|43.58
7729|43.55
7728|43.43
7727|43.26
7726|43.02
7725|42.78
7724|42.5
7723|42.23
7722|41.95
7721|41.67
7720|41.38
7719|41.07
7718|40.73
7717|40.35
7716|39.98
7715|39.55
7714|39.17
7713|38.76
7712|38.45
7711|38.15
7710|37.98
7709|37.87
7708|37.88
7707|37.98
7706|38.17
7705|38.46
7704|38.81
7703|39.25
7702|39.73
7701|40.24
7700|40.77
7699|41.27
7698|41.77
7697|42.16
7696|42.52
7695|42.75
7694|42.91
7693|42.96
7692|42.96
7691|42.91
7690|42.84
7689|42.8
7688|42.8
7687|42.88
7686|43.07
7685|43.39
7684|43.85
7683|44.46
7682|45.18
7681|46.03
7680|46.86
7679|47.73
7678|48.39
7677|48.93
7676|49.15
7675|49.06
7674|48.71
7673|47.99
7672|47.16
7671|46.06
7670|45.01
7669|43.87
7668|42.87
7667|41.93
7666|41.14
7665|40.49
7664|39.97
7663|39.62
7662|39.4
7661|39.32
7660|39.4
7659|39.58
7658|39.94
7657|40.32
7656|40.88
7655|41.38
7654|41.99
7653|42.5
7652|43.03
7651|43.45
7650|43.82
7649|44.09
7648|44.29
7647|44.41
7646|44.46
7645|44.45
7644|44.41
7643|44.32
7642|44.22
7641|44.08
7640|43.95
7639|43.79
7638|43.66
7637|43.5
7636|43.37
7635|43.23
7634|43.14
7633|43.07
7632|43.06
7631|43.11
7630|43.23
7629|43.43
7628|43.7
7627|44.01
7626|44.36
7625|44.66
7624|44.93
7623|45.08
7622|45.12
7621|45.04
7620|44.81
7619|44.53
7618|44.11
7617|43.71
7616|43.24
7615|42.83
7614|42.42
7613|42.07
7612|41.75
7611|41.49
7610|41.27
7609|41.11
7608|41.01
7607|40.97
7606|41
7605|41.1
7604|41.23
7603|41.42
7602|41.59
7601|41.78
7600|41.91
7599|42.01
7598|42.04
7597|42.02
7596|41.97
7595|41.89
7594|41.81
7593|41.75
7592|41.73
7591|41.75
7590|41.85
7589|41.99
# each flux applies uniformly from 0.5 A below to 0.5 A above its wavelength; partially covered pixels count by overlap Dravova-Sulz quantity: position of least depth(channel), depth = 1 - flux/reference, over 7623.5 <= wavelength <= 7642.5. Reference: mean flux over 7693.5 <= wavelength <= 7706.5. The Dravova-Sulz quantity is 7624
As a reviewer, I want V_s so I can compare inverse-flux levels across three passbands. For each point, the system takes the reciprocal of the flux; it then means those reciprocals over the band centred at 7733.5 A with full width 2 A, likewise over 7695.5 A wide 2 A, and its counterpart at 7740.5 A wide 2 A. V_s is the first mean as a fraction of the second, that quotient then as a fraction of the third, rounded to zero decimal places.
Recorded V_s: 39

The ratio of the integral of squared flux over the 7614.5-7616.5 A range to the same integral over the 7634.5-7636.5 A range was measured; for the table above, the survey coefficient 1.0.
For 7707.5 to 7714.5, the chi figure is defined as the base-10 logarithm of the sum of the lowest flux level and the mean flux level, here 1.88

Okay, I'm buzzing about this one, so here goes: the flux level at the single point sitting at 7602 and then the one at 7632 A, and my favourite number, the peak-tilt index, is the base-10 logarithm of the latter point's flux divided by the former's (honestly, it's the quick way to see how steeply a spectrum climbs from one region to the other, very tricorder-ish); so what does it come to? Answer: 0.02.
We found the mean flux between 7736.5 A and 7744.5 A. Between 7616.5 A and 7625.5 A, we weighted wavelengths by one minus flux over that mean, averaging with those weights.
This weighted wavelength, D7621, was 7621.2 A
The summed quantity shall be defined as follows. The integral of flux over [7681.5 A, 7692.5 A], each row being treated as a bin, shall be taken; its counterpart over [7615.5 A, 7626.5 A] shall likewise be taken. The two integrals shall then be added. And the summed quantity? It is 967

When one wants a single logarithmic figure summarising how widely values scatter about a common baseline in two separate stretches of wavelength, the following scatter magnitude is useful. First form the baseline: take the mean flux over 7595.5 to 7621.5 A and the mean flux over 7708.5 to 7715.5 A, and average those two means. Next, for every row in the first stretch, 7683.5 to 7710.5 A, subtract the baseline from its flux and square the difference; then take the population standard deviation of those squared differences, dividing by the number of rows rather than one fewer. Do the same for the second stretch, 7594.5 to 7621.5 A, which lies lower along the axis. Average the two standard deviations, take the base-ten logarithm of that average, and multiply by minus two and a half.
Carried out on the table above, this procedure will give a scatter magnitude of -1.61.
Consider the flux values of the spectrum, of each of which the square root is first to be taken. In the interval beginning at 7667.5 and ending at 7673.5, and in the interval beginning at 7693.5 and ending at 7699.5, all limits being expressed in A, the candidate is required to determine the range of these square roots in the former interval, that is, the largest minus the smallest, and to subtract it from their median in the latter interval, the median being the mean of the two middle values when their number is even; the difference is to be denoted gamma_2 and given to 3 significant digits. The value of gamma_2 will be 6.13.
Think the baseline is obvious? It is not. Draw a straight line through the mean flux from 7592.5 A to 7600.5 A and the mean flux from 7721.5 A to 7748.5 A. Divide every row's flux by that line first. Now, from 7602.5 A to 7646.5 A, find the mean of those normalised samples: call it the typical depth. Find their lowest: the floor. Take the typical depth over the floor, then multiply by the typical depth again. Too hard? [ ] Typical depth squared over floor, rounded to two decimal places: 1.10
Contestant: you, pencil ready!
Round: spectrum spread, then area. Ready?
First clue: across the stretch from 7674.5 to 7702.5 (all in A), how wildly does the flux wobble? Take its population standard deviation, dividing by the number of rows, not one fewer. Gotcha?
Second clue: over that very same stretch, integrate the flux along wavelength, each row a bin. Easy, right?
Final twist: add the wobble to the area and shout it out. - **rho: 1233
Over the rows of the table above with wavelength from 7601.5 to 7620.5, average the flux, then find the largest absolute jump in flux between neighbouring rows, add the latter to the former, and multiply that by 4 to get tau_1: 171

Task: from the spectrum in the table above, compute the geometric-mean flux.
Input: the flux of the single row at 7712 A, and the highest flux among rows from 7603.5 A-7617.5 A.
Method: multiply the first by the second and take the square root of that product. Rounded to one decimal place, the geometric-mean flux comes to 41.0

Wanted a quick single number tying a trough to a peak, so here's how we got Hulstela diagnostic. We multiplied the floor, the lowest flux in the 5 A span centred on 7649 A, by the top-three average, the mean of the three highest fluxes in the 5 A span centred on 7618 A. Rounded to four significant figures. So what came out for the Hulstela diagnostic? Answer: 1933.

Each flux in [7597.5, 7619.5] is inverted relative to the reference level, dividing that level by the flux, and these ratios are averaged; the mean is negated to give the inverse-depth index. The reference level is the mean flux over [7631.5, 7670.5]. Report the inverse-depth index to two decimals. -1.01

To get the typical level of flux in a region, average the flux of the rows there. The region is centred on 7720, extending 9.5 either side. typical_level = 41.2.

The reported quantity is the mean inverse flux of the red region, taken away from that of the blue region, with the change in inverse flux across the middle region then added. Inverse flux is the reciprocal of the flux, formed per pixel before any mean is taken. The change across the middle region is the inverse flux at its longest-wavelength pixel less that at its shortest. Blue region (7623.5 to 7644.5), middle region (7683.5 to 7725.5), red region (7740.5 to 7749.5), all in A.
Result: -0.003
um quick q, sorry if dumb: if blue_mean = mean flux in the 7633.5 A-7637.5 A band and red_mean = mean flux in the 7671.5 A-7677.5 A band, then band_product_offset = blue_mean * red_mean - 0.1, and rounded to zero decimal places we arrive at 2100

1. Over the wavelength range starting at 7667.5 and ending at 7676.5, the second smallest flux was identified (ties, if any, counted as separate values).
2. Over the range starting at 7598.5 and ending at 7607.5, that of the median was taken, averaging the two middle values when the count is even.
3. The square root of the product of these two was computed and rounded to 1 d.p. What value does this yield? 42.6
